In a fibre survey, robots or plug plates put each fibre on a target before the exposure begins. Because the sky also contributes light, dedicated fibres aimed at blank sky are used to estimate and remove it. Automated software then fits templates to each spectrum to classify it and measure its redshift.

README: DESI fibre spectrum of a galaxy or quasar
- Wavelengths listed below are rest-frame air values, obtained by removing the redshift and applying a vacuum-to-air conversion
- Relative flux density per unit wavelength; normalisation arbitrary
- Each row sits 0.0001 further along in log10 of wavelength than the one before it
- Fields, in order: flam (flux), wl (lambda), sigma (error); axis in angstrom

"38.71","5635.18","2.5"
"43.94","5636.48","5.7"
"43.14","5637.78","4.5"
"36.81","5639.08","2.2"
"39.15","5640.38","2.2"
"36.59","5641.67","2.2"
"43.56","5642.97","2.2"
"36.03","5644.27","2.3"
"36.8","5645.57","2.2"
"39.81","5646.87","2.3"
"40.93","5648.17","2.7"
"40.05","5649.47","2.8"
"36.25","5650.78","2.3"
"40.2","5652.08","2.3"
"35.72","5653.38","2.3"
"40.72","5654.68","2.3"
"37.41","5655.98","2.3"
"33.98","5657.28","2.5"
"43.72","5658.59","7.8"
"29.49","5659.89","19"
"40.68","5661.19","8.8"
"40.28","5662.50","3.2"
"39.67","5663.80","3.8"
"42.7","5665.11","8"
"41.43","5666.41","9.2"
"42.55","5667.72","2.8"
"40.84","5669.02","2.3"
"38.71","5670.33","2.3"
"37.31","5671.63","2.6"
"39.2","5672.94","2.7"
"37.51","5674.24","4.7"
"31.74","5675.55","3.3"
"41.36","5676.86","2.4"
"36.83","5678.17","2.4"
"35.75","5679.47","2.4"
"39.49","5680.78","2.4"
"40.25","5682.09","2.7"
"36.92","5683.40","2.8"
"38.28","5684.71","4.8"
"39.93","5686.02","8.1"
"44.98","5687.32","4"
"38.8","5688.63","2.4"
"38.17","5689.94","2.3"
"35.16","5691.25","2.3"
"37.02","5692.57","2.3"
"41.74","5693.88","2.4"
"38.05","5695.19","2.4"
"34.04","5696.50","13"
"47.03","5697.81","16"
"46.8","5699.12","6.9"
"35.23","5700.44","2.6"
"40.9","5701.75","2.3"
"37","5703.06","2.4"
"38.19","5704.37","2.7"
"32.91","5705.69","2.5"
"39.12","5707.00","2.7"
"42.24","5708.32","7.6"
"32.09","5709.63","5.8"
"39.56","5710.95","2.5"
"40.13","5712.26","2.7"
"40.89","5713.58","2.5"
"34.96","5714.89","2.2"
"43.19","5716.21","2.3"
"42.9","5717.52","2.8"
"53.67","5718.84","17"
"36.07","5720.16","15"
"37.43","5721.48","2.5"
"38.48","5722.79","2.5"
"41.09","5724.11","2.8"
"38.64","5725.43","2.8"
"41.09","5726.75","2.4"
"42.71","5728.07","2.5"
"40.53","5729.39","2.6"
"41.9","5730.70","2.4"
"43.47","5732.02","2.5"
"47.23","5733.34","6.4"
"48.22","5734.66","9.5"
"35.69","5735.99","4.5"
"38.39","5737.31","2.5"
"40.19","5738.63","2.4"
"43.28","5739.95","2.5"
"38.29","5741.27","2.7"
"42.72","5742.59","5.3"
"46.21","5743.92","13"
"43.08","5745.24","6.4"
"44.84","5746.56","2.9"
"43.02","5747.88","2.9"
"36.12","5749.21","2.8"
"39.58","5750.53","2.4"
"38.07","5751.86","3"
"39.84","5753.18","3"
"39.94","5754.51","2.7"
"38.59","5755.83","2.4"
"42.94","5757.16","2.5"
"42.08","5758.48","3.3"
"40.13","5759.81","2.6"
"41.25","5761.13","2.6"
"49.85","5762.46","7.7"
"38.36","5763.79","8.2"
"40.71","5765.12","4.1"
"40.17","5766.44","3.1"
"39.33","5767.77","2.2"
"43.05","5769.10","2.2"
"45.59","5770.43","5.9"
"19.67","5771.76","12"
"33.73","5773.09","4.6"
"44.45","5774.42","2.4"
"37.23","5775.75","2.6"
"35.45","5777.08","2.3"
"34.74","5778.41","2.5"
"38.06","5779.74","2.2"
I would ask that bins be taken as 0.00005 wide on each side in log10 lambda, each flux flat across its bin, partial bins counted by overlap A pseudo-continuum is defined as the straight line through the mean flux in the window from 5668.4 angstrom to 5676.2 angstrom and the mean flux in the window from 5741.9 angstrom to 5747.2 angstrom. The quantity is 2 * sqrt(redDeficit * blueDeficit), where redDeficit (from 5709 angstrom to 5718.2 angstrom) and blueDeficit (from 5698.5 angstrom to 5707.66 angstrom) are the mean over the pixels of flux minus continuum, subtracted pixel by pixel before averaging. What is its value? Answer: 4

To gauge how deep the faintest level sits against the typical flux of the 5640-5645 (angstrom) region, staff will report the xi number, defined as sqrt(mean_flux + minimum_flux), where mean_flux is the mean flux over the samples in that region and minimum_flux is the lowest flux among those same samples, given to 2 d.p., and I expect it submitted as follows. 8.65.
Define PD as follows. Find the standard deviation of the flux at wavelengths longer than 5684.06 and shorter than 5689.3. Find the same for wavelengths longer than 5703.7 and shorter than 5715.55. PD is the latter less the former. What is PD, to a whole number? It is 1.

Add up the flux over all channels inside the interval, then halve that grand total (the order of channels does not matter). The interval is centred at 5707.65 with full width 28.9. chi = 437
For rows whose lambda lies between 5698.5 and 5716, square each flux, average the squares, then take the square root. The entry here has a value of 38.7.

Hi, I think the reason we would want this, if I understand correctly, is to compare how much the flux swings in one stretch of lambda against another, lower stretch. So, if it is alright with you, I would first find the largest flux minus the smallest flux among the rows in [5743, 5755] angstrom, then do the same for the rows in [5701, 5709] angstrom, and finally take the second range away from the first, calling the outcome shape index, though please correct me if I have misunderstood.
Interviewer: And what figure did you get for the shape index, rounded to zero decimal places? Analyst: 1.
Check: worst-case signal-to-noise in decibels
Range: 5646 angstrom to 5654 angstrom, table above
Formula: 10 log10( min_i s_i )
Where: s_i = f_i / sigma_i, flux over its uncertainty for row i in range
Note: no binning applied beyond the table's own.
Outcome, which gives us 11.6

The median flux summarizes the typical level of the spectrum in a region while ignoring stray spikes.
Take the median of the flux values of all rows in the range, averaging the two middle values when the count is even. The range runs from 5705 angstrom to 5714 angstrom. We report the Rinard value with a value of 39.56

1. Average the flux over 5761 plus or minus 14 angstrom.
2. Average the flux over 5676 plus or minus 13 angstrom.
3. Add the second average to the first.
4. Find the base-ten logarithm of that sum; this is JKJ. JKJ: 1.90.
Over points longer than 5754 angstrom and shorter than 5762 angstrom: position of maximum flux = 5757.16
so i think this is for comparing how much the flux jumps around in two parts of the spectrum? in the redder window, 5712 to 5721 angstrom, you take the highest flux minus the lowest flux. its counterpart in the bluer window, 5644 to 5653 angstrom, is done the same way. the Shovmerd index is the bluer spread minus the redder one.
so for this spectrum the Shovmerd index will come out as -14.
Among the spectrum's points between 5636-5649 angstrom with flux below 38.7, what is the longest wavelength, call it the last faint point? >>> 5645.57 angstrom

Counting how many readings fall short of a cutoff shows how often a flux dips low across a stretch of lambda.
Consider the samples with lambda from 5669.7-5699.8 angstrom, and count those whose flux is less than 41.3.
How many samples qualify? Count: 18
